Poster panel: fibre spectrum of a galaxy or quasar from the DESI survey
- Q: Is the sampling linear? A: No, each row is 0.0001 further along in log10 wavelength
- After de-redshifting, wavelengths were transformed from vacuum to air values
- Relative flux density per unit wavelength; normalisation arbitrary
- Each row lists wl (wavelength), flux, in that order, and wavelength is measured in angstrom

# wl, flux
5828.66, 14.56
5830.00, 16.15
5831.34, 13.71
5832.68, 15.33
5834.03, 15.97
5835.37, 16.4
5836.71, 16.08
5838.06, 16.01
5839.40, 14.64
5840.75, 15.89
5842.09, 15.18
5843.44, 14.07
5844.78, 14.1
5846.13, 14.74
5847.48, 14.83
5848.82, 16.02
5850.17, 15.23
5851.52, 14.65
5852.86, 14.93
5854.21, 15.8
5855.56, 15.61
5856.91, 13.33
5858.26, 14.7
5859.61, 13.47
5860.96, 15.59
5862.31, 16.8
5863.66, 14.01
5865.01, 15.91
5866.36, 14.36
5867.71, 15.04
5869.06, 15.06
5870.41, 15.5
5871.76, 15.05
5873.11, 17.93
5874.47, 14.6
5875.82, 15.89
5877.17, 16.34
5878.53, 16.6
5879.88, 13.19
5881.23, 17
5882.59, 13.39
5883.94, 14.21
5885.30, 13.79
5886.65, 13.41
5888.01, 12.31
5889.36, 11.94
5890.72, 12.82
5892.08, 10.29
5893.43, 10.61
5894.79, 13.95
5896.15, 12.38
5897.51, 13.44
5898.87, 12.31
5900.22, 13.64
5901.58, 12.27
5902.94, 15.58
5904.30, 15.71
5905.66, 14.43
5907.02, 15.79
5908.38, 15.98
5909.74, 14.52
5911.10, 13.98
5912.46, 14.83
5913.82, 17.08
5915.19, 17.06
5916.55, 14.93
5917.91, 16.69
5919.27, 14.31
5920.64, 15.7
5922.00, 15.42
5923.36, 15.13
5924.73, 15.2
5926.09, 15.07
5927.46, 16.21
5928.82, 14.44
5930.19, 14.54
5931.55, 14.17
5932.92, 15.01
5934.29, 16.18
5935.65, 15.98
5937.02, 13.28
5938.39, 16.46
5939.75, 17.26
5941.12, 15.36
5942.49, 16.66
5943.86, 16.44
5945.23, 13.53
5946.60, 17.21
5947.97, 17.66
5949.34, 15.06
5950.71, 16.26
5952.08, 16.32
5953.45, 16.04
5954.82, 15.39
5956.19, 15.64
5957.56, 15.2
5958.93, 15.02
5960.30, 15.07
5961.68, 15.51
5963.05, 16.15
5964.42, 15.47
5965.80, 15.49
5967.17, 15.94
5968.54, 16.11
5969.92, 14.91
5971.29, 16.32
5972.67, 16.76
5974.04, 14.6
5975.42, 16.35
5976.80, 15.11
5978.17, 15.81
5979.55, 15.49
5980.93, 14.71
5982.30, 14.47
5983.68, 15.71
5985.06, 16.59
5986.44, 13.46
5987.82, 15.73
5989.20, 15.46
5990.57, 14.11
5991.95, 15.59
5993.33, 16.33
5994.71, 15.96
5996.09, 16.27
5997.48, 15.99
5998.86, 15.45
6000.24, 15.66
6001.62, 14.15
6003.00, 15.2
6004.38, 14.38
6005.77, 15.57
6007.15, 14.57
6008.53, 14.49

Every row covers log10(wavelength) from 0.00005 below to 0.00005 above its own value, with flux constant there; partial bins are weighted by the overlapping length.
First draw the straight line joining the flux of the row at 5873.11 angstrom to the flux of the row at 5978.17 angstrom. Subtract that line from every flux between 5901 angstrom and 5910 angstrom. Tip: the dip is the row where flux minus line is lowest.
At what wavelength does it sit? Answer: 5901.58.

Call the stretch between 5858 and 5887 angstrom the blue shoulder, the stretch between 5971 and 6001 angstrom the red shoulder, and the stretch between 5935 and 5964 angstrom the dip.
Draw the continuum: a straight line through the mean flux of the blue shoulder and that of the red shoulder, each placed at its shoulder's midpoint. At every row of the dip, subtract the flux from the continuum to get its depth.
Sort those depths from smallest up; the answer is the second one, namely -1.90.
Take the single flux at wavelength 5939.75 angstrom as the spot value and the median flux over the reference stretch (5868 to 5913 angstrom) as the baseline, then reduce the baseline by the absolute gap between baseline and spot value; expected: 11.2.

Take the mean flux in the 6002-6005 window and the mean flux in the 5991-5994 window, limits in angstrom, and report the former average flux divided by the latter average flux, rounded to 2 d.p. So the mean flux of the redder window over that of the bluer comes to 0.93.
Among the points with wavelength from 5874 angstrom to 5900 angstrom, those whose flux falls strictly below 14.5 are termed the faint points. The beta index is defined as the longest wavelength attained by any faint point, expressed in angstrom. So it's 5898.87 angstrom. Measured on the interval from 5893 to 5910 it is 5905.66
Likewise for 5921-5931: 5928.82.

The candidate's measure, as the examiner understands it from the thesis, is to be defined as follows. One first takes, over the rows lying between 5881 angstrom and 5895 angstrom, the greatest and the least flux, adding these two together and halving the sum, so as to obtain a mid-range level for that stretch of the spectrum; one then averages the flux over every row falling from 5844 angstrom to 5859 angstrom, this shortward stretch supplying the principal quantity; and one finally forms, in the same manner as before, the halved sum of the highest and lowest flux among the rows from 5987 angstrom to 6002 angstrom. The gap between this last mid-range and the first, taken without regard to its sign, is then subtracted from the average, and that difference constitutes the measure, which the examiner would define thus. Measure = 13.3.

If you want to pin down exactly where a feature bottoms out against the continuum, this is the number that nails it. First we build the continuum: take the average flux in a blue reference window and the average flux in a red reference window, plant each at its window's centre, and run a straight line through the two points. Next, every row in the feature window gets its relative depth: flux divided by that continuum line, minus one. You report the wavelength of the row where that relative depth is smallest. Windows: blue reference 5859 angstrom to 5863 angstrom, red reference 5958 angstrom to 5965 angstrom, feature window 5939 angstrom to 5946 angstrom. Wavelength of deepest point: 5945.23 angstrom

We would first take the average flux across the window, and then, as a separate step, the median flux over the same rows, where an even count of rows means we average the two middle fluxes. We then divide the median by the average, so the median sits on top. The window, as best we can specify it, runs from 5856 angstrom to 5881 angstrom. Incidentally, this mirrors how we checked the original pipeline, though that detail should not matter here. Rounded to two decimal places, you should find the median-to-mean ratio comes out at 0.99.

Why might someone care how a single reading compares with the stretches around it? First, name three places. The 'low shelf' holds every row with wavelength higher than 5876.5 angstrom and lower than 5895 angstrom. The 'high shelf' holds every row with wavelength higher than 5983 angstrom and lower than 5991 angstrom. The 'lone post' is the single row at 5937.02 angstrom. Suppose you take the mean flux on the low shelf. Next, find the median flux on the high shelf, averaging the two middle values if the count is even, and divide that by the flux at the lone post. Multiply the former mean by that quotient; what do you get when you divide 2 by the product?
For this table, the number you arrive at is 0.126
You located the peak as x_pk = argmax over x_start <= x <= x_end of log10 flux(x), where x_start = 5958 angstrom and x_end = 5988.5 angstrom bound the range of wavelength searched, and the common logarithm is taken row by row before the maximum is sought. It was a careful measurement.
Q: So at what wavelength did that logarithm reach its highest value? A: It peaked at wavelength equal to 5972.67 angstrom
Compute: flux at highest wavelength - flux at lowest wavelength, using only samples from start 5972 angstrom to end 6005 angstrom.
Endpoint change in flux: -2.4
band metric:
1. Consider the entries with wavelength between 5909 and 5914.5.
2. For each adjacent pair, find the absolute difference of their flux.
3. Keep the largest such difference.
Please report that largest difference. 2.25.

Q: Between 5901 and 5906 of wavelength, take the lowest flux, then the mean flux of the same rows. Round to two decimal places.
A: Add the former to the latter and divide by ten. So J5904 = 2.68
